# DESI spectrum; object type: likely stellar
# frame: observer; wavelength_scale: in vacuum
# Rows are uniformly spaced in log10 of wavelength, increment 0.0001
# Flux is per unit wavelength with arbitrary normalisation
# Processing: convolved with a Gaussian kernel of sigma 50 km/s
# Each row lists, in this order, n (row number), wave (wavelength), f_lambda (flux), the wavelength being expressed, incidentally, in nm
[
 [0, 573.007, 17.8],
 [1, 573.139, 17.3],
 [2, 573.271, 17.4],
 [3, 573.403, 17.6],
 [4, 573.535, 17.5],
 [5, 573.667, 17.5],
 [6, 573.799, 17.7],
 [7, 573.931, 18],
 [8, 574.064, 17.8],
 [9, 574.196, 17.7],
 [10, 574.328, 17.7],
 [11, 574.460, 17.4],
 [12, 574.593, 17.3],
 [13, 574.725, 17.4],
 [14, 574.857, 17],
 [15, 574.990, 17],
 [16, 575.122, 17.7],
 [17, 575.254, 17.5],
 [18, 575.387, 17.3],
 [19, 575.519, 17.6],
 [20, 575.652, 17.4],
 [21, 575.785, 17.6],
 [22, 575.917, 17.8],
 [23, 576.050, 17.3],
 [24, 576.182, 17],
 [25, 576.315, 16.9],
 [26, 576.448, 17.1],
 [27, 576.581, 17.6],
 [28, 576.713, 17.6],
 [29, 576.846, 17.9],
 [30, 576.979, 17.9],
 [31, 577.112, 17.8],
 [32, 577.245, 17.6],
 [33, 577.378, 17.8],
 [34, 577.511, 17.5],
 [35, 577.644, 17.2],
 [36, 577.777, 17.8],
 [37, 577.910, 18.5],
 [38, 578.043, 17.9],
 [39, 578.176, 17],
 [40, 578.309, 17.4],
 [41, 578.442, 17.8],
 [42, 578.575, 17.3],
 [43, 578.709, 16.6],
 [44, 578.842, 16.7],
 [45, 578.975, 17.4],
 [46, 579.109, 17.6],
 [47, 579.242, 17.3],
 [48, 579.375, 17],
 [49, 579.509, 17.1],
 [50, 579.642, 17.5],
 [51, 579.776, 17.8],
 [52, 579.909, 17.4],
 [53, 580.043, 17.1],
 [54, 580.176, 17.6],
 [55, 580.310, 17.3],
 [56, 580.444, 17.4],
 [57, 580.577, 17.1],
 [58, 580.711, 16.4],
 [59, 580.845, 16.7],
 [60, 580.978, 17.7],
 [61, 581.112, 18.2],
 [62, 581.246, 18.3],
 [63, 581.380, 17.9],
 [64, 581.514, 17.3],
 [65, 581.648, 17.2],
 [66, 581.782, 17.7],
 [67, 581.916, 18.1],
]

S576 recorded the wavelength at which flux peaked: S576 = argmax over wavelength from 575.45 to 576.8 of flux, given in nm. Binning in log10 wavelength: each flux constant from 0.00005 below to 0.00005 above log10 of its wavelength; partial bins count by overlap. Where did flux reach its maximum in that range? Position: 575.917 nm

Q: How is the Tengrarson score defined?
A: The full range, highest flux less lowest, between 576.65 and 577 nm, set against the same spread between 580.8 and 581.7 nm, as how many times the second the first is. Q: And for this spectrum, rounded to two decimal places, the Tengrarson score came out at 0.19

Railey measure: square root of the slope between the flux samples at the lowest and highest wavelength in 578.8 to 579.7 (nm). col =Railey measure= 1.00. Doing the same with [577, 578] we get 0.94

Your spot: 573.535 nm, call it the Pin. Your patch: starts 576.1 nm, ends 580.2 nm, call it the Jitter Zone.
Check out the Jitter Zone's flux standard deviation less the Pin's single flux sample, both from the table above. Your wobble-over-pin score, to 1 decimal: -17.1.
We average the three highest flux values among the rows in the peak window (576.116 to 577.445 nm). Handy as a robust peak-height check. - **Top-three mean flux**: 17.9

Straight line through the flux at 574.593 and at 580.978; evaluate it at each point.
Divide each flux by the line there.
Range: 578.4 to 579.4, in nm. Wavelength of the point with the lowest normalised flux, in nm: 578.709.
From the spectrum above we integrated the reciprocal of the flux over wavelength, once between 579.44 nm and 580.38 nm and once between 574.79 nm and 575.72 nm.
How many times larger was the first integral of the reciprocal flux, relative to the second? 1.01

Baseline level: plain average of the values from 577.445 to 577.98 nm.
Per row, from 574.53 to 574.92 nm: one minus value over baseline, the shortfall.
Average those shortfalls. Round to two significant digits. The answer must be 0.029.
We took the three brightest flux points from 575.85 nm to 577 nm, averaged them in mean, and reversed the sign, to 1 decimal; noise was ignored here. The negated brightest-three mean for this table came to -17.9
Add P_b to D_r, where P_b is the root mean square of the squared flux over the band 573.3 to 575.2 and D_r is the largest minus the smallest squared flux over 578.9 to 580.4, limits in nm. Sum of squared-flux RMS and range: 335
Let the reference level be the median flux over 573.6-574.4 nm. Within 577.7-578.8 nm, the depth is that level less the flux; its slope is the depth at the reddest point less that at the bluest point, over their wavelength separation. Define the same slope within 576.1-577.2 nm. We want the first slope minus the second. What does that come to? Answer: 2.1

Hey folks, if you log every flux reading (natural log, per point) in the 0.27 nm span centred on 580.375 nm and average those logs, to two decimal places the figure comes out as 2.85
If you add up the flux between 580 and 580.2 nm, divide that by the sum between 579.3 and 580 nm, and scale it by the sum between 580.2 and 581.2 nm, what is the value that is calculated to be 48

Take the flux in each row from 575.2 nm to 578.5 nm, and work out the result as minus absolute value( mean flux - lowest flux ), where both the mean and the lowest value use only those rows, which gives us -0.65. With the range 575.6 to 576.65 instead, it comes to -0.44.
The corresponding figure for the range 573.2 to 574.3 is -0.25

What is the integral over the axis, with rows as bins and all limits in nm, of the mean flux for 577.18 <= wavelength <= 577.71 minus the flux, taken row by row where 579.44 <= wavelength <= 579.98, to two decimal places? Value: 0.04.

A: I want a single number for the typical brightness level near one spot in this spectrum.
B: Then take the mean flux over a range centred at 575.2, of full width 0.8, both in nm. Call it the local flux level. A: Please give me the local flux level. 17.35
